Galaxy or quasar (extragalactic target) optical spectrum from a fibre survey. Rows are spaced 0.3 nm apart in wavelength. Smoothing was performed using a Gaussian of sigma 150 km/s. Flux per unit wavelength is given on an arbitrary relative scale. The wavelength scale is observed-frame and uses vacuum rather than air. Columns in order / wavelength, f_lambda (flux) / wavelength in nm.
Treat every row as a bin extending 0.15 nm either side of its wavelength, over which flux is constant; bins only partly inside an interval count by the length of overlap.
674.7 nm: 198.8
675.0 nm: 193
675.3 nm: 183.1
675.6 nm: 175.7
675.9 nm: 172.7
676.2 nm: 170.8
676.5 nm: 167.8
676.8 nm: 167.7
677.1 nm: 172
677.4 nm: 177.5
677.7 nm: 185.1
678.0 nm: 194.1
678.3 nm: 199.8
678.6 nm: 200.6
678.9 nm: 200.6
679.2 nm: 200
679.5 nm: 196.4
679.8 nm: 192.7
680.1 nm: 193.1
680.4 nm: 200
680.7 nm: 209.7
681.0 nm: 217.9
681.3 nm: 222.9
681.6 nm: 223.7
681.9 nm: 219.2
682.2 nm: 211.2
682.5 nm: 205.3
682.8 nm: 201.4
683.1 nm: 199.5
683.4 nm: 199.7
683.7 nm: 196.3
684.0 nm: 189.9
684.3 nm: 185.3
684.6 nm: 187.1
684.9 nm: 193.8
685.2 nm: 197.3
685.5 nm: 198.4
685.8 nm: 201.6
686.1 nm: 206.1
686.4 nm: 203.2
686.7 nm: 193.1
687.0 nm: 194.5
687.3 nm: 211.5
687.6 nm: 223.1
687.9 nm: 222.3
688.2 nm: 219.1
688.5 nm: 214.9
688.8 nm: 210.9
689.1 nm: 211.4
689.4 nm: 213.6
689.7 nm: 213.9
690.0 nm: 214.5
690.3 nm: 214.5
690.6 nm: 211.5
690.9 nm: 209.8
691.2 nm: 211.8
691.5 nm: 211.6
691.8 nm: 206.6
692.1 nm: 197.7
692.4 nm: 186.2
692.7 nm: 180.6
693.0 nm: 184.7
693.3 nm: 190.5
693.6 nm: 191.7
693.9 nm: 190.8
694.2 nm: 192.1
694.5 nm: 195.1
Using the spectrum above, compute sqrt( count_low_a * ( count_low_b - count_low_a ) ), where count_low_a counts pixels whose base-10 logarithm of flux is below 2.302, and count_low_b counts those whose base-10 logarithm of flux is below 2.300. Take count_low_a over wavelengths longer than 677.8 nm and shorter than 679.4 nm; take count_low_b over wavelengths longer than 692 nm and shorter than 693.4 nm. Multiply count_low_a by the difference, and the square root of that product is 2.4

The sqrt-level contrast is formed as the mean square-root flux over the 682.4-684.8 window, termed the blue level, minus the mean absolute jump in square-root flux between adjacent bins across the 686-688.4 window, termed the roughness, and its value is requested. 13.7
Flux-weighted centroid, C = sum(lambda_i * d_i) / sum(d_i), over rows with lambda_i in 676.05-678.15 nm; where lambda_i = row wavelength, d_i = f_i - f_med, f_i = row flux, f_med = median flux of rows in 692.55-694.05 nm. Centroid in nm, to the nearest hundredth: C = 676.75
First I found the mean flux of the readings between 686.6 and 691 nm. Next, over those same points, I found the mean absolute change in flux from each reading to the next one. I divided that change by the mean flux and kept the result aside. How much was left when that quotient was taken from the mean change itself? 3.59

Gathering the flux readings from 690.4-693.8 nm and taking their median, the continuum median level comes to 198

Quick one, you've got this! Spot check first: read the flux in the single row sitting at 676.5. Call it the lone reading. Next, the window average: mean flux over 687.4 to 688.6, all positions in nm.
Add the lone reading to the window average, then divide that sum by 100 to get 3.88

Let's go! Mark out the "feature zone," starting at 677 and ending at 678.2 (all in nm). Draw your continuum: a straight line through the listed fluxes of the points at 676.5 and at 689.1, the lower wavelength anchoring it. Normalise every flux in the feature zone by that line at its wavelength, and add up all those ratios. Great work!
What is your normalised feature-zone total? 4.2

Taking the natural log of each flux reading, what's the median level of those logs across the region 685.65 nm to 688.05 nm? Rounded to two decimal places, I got 5.32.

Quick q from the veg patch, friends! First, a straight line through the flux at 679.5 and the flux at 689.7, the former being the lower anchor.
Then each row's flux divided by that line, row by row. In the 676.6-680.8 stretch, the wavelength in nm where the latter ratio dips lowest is 676.8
